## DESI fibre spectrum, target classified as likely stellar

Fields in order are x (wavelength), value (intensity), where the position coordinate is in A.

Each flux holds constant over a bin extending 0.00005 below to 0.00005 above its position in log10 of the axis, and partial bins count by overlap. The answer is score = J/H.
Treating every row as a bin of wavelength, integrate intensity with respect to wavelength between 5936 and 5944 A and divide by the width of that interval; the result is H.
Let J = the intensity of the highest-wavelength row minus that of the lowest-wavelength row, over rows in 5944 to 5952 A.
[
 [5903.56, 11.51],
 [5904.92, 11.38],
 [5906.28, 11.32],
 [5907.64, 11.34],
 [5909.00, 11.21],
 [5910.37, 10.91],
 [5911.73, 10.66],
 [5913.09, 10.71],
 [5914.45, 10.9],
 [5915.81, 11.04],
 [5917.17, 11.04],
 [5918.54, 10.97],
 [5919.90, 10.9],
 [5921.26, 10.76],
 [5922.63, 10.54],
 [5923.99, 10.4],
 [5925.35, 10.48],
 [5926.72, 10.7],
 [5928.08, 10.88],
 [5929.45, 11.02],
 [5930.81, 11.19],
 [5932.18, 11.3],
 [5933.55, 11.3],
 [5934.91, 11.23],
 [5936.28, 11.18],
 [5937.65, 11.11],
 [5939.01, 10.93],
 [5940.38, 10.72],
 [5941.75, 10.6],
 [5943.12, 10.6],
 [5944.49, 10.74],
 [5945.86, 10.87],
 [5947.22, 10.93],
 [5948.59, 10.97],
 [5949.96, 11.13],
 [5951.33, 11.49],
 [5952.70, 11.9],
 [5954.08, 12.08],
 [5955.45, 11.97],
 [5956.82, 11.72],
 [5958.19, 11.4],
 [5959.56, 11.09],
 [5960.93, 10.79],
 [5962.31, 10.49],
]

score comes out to 0.07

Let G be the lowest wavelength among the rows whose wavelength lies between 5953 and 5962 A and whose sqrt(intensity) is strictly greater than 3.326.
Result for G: 5954.08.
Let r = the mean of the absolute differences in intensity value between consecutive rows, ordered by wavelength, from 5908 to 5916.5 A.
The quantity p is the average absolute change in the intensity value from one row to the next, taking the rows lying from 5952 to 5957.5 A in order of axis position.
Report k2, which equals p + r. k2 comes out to 0.37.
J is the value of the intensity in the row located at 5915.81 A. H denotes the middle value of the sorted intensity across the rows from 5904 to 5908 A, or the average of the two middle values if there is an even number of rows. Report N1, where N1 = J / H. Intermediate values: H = 11.3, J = 11.04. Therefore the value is 0.97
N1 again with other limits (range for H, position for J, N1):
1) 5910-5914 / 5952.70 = 1.11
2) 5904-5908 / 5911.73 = 0.94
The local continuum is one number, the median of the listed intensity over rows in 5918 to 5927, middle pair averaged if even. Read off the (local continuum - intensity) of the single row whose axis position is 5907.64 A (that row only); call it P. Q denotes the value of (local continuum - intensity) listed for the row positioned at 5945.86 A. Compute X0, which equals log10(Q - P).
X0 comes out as -0.3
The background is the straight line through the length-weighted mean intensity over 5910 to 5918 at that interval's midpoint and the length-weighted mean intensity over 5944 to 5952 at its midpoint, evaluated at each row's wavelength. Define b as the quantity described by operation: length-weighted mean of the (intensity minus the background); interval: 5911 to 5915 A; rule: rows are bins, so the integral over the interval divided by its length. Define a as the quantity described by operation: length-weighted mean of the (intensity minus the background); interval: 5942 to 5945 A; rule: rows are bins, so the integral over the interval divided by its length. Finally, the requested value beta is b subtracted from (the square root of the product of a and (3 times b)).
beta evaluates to 0.48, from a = -0.4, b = -0.12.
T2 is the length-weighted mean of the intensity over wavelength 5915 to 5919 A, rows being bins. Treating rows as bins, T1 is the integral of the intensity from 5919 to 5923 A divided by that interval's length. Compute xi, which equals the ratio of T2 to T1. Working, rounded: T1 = 10.8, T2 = 11.0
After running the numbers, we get 1.02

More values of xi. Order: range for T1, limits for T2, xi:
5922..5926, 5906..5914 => 1.05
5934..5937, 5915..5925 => 0.96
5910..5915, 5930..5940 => 1.03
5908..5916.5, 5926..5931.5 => 1.00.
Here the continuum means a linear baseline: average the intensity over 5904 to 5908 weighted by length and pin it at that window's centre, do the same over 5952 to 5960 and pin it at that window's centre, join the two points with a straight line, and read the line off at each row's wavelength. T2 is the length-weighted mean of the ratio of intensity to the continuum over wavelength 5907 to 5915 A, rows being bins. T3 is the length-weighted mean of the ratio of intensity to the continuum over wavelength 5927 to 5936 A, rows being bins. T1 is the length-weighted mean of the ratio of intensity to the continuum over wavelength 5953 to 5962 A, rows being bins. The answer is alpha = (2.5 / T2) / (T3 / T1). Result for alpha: 2.64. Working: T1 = 0.979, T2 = 0.961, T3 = 0.965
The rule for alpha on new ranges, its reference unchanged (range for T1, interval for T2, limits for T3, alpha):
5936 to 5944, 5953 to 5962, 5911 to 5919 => 2.50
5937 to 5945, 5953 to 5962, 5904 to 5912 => 2.42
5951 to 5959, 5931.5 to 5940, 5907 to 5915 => 2.71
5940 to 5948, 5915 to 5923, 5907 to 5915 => 2.53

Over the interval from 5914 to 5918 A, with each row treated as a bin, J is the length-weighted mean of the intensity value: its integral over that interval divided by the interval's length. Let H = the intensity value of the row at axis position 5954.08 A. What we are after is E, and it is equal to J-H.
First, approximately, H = 12.08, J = 11.0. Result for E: -1.09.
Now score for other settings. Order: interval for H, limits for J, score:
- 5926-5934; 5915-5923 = -0.05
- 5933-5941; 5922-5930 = 0.04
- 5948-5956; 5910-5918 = 0.01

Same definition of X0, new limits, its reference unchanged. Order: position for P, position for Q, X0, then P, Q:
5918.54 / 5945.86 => -1.0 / -0.27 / -0.17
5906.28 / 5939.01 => -0.4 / -0.62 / -0.23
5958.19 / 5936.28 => -0.7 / -0.70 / -0.48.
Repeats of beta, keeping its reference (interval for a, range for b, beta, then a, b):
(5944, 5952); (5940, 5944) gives 0.48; 0.0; -0.37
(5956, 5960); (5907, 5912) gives 0.26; 0.4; 0.20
